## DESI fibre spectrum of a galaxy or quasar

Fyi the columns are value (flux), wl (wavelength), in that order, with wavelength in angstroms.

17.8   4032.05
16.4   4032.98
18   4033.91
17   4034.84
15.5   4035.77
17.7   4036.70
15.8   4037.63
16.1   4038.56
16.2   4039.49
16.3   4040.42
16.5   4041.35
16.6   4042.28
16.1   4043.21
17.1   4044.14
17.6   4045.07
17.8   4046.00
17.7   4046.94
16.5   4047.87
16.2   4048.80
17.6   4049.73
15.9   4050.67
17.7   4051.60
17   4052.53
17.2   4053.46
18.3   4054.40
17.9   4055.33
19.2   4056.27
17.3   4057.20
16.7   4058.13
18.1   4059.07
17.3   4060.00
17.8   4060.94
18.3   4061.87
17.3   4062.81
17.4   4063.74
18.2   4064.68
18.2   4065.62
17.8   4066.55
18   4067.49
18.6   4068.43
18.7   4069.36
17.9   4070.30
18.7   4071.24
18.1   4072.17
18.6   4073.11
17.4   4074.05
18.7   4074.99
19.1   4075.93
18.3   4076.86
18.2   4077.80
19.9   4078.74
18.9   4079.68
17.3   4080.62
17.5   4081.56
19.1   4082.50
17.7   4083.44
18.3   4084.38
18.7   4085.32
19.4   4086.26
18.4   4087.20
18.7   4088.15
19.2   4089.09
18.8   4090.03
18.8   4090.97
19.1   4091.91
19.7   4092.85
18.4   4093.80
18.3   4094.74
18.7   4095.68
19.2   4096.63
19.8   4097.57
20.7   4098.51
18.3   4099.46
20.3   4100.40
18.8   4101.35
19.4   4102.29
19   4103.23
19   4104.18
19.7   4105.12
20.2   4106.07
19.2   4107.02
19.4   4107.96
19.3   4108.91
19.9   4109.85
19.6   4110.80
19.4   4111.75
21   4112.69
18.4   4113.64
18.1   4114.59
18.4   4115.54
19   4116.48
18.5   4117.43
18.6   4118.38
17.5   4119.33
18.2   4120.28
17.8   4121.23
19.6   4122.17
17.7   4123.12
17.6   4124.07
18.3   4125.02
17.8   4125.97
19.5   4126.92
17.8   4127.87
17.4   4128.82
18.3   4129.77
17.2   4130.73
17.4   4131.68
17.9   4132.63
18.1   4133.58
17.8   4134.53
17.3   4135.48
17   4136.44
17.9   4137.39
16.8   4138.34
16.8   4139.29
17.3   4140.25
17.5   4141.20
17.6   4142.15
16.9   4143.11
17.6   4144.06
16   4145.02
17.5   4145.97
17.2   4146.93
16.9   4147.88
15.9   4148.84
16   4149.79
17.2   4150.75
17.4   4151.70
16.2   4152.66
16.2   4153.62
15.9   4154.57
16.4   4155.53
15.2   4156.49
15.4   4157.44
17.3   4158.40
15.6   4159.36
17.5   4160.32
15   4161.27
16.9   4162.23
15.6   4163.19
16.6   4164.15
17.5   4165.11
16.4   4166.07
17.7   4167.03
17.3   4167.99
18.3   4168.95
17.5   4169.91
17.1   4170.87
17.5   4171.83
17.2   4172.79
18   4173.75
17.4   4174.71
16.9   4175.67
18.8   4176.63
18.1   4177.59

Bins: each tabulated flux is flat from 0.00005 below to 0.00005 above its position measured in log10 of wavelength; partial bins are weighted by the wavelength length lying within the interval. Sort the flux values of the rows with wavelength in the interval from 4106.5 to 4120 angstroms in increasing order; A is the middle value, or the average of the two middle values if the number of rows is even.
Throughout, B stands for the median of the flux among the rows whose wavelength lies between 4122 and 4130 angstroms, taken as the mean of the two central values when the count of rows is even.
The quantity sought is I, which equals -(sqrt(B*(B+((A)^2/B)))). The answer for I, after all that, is -26.1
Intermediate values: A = 19.1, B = 17.8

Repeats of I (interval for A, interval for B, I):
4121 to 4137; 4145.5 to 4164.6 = -24.1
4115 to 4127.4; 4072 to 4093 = -26.2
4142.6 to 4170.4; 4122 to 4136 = -24.5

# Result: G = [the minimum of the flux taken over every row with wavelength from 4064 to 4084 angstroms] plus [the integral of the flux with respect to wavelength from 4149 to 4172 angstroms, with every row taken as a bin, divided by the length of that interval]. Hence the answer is 33.9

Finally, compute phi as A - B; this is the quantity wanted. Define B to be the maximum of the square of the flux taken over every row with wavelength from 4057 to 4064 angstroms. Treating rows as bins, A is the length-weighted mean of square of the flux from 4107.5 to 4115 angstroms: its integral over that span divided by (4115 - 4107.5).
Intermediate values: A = 377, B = 335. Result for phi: 42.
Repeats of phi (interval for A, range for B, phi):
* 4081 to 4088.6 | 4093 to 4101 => -88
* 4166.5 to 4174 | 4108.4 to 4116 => -133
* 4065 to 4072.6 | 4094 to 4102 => -95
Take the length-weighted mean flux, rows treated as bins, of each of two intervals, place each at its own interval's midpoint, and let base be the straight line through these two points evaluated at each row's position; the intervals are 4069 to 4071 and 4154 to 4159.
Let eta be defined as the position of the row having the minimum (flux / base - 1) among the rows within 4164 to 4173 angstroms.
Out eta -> 4166.07 angstroms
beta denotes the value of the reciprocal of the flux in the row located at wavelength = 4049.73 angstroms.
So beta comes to 0.057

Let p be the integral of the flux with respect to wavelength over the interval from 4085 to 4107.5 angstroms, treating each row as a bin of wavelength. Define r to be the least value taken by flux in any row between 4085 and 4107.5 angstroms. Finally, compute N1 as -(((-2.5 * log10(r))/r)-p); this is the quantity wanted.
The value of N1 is 431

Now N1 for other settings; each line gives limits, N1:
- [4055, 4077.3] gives 403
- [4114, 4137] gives 415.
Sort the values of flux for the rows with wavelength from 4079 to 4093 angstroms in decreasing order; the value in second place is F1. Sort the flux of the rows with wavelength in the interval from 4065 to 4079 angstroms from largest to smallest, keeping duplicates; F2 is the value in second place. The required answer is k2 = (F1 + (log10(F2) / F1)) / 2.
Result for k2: 9.7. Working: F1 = 19.4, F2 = 19.1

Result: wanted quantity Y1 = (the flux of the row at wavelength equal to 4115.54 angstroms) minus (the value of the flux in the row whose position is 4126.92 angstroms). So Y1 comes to -1.1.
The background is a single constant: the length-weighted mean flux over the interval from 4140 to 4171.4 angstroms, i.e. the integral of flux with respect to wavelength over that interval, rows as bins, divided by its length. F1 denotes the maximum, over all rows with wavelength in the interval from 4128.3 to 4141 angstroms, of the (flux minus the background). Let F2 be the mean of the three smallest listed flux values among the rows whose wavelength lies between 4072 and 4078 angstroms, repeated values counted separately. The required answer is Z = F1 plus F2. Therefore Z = 19.5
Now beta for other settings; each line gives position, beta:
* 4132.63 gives 0.056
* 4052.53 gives 0.059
